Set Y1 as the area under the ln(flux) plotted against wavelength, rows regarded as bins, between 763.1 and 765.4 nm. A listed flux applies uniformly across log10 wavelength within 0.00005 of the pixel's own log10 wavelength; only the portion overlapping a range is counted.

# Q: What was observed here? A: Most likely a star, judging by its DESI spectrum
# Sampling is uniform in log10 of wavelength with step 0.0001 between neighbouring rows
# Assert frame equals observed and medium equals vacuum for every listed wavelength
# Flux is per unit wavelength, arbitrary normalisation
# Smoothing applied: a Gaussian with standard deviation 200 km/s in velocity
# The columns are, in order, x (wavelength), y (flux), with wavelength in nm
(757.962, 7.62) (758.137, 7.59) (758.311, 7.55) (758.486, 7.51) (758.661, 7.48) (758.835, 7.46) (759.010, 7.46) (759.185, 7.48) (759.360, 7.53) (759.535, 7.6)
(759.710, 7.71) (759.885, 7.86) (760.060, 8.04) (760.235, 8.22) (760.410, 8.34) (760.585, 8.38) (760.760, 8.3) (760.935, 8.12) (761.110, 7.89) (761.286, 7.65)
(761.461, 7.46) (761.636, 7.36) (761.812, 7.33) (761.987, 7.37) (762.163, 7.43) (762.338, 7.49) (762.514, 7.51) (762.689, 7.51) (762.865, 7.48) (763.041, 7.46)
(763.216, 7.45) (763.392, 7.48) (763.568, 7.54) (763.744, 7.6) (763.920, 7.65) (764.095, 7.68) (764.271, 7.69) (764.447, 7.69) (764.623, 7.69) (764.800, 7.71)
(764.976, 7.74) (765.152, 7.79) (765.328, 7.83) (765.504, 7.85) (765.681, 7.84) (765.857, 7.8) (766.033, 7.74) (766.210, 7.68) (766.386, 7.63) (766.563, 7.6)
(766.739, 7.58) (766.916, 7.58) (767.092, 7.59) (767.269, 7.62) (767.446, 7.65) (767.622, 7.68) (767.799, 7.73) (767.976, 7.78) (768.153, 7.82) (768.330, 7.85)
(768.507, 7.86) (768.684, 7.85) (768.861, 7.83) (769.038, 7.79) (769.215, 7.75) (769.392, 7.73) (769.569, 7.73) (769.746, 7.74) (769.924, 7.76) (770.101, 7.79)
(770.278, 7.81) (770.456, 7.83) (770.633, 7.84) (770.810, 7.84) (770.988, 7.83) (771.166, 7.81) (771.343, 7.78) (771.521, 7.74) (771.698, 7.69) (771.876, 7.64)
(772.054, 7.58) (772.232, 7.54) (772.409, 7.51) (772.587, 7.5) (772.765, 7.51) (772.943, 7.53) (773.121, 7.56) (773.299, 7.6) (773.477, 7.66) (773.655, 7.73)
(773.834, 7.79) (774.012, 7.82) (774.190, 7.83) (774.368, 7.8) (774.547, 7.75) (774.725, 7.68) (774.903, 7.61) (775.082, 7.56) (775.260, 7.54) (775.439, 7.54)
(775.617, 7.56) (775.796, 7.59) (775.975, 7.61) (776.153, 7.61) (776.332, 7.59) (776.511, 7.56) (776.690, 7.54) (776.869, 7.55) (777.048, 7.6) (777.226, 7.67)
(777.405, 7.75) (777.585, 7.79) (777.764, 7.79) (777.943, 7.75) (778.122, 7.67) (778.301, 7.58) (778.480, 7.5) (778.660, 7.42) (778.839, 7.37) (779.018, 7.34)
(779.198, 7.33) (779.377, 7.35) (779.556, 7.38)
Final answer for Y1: 4.68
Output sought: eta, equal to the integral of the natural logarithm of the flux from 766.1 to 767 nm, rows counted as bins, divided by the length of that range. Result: 2.029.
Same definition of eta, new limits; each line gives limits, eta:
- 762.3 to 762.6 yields 2.012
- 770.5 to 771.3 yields 2.059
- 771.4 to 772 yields 2.039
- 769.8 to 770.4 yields 2.050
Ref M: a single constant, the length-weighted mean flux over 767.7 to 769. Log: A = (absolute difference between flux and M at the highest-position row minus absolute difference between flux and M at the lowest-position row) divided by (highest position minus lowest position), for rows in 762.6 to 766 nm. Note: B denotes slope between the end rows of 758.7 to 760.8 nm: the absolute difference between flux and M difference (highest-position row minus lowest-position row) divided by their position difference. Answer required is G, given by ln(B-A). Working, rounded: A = -0.09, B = 0.07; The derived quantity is -1.81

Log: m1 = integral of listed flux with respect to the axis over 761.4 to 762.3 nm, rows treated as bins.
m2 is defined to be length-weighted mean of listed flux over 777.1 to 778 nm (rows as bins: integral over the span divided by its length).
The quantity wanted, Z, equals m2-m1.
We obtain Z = 1.1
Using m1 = 6.66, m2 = 7.74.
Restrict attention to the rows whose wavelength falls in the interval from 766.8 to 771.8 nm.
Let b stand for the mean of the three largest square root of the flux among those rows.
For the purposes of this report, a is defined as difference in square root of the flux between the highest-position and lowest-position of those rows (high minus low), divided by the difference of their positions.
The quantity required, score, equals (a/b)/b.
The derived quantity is 0.0005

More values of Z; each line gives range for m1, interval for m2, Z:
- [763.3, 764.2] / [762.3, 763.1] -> 0.7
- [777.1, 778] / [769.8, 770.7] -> 0.8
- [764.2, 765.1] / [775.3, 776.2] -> 0.6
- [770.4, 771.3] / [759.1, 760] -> 0.6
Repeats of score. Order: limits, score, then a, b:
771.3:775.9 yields -0.0010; -0.008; 2.796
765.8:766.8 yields -0.0058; -0.045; 2.782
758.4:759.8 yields 0.0039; 0.030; 2.759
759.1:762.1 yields -0.0009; -0.007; 2.888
